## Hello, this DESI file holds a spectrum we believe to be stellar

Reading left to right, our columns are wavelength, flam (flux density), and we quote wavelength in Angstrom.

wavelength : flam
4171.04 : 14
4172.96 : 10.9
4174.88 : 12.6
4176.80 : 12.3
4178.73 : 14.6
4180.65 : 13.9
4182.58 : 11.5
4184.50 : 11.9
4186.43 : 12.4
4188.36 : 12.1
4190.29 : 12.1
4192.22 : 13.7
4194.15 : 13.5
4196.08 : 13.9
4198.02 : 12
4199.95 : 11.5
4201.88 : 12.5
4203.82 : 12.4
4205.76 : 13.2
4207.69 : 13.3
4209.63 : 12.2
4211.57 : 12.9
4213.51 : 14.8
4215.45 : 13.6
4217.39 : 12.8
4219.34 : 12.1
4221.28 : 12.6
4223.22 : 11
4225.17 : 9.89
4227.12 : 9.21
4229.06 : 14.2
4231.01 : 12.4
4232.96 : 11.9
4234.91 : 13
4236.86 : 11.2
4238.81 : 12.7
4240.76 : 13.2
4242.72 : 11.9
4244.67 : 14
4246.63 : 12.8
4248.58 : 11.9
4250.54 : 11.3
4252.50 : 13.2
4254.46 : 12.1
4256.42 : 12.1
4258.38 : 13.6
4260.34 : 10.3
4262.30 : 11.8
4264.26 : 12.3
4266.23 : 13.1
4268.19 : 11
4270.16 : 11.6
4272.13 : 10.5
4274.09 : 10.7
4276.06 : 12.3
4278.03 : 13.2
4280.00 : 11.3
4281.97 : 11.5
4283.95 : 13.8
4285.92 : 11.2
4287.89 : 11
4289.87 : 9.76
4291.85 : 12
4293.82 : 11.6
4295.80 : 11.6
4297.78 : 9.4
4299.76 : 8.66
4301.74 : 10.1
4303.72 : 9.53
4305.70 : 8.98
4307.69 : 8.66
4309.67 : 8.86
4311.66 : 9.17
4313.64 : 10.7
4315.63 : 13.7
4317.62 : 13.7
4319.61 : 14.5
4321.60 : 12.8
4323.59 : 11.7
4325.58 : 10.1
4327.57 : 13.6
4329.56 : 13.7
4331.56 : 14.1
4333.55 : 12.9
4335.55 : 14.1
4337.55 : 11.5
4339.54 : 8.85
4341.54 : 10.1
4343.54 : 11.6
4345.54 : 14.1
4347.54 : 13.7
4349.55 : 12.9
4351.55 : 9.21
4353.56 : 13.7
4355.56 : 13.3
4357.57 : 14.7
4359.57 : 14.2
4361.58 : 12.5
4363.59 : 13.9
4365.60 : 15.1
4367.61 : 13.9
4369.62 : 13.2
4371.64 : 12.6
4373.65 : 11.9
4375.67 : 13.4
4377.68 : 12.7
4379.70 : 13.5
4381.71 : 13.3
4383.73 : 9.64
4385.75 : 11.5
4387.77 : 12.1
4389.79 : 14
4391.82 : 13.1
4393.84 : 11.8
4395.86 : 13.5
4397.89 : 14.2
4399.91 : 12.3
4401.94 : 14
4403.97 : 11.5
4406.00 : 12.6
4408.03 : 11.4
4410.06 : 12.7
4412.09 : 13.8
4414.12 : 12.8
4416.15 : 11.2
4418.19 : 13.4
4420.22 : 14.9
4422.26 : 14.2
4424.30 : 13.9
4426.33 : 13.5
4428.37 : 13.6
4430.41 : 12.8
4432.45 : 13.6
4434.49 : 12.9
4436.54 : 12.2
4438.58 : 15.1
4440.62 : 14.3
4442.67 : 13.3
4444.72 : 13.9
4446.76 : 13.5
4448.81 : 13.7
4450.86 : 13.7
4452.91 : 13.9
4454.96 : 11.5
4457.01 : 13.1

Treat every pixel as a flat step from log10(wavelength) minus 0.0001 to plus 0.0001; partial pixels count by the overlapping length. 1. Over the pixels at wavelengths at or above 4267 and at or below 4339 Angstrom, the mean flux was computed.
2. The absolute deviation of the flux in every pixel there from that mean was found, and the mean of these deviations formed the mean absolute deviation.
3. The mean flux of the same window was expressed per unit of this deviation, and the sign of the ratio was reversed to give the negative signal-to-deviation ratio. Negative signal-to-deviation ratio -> -8.1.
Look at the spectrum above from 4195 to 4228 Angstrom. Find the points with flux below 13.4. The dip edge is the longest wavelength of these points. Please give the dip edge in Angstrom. 4227.12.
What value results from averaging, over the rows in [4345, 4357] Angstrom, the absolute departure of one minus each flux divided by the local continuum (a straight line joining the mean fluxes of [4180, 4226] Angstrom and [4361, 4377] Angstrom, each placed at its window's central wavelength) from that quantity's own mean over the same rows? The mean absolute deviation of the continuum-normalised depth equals 0.091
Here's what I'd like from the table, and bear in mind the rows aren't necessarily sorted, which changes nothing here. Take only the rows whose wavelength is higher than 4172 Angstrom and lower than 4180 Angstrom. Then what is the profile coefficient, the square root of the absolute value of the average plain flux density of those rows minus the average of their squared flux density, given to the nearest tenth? 12.2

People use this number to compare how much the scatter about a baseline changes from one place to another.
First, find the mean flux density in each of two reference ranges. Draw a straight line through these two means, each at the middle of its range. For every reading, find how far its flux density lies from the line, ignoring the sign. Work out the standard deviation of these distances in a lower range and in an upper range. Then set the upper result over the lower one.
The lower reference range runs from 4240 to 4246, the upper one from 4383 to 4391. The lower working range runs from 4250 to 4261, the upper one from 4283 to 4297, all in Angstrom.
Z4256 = 0.9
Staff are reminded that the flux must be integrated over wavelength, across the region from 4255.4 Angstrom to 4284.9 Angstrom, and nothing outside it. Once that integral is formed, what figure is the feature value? 352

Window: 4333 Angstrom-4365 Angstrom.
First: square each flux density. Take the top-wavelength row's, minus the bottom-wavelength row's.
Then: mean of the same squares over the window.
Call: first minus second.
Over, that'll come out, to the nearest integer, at -135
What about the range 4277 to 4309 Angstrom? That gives -217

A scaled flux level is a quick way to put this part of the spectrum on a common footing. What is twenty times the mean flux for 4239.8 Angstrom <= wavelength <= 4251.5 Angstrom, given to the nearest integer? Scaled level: 250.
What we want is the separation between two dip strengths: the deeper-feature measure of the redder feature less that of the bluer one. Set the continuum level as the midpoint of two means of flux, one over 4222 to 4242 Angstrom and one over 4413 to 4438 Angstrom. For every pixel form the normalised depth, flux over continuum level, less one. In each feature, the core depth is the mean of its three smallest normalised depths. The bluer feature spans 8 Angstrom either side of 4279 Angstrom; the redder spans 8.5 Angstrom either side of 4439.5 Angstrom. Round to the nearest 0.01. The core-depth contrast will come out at 0.16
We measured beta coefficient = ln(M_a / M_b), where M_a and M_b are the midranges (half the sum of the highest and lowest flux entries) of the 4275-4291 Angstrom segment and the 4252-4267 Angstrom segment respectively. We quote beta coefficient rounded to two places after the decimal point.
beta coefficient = -0.01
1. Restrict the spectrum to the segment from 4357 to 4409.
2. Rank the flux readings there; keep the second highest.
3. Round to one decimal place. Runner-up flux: 14.7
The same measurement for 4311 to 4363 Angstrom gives 14.5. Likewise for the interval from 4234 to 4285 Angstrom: 13.8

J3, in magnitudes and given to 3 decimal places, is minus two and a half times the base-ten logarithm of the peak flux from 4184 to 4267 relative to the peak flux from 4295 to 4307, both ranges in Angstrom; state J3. -0.265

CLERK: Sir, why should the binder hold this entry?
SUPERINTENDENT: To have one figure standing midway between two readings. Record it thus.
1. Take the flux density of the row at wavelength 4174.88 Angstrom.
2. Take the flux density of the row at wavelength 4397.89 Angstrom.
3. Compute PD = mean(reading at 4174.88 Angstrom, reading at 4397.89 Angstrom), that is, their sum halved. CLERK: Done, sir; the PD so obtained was 13.4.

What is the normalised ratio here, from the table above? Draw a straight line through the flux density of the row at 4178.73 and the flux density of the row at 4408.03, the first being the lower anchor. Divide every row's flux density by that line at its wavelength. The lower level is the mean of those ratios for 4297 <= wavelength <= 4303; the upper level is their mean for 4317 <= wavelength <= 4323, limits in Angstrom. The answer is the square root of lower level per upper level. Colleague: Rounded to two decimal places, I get 0.82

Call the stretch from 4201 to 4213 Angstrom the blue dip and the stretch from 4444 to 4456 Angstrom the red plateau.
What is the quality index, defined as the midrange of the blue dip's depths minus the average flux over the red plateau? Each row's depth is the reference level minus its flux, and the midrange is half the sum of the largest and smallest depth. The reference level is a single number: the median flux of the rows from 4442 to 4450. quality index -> -12.5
